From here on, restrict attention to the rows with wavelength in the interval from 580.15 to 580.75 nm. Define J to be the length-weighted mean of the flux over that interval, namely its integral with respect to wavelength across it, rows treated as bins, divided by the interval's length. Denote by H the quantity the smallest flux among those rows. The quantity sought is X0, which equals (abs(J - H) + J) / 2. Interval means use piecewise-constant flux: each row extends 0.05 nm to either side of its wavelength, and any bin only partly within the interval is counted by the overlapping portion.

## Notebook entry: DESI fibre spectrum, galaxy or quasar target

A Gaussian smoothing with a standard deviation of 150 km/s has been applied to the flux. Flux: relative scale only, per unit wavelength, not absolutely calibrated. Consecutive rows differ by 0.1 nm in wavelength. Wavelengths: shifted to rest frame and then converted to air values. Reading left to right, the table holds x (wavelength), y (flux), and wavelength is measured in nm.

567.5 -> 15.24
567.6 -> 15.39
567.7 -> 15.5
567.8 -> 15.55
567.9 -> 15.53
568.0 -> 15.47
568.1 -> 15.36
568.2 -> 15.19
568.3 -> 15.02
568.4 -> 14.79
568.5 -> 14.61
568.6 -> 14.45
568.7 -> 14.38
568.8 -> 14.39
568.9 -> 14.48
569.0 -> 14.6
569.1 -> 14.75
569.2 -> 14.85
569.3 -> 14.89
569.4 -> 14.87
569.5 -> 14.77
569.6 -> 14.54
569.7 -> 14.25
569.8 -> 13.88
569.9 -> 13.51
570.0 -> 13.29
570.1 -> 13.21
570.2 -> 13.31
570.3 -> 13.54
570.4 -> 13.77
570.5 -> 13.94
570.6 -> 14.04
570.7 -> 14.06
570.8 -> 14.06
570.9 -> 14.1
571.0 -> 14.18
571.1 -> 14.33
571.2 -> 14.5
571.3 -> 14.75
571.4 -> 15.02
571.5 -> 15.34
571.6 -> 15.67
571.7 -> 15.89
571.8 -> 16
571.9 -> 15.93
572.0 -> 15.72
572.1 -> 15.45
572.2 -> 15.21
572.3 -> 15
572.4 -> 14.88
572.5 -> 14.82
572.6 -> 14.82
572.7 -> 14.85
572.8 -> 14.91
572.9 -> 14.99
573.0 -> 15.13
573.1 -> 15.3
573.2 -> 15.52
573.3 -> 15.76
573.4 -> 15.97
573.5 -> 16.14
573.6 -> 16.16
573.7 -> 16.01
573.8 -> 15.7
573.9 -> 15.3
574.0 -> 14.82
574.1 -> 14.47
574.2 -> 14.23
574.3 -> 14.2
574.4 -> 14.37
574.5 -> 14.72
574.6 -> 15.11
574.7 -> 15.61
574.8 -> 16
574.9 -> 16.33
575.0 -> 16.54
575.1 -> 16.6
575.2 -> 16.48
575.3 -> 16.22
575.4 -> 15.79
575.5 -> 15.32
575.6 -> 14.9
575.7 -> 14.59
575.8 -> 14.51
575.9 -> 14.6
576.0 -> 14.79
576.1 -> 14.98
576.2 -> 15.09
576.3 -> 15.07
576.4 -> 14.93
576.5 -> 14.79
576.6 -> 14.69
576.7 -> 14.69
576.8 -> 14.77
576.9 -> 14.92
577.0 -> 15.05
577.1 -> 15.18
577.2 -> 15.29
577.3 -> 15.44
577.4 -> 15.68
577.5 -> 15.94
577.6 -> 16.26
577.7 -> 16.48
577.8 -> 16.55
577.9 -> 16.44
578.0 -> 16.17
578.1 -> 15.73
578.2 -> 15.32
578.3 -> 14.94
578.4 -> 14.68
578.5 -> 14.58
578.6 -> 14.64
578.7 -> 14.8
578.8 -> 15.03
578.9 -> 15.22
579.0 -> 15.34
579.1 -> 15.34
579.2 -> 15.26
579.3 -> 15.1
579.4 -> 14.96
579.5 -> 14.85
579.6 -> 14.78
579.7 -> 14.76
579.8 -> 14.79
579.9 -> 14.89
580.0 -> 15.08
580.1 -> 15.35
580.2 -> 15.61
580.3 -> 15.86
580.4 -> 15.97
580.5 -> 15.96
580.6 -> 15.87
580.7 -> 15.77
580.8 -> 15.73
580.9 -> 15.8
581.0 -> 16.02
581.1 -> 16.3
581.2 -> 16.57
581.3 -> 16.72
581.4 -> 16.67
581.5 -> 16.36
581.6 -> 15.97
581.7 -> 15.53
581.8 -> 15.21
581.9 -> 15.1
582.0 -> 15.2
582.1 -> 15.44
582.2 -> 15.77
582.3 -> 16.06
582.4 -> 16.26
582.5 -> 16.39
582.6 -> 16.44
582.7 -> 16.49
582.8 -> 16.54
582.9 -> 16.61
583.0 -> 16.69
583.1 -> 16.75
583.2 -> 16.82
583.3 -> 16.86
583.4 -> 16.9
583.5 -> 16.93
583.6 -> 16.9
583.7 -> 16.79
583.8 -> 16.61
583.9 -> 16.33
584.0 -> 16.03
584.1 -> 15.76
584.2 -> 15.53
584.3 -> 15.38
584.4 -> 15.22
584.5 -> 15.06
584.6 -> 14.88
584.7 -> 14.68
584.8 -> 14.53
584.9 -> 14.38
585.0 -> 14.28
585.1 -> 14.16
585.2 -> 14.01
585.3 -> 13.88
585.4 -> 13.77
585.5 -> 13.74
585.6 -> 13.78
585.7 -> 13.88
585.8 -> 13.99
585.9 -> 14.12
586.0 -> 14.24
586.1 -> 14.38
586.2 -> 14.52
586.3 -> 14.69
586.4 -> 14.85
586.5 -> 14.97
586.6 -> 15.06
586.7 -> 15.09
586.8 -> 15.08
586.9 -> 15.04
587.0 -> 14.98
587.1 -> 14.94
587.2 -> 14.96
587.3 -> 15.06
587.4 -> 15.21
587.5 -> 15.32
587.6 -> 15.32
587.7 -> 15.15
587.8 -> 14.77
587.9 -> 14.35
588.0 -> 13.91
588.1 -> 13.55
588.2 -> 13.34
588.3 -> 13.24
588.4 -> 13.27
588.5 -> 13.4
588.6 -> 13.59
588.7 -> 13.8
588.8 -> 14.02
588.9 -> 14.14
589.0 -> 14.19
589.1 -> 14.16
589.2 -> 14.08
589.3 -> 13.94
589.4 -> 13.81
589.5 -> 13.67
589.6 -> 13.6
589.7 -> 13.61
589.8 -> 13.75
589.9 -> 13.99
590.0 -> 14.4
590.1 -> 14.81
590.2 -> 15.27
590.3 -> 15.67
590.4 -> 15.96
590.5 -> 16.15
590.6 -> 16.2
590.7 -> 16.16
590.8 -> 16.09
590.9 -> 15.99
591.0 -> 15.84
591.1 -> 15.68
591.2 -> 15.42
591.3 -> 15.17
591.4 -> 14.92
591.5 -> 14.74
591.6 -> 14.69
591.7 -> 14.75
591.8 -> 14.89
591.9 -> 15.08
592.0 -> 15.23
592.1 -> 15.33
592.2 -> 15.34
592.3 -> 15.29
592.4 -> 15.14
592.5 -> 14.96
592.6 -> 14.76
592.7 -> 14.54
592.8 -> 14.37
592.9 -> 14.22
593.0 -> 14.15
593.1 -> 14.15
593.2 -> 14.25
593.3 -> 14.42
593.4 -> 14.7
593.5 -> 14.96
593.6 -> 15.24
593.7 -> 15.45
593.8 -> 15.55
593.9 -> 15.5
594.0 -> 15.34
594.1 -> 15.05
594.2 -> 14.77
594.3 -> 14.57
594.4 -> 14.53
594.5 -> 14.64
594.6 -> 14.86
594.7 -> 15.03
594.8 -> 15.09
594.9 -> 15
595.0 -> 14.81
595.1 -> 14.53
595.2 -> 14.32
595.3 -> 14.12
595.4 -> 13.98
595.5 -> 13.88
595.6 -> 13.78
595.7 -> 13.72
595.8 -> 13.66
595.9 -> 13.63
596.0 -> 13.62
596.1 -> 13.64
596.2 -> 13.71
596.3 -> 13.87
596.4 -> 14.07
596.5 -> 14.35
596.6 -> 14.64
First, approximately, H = 15.61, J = 15.8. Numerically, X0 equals 8.0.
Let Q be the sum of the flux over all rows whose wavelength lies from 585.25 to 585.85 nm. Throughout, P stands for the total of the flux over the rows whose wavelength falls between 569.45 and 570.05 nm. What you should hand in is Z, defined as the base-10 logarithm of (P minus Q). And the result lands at 0.1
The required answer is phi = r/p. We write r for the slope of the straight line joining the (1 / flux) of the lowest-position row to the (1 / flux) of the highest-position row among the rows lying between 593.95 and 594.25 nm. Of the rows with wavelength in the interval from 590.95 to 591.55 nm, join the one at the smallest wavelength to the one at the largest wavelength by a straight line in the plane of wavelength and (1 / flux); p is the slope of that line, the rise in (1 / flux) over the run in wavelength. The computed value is 1.3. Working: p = 0.009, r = 0.013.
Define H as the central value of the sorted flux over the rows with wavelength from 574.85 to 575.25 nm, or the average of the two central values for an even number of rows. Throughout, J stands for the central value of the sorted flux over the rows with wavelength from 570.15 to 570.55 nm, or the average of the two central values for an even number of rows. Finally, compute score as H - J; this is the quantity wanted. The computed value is 2.9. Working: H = 16.5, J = 13.7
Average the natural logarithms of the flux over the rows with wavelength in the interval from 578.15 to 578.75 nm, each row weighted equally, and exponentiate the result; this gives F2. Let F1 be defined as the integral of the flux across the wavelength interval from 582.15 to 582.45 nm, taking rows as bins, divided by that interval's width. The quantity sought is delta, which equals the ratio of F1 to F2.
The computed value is 1.08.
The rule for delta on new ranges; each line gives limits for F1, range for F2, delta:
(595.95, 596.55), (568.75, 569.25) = 0.95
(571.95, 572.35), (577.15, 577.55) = 0.98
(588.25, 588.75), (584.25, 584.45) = 0.88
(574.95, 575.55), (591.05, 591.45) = 1.06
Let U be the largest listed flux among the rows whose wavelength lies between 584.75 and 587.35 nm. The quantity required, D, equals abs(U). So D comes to 15.1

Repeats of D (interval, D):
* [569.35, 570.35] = 14.9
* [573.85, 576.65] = 16.6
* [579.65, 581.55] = 16.7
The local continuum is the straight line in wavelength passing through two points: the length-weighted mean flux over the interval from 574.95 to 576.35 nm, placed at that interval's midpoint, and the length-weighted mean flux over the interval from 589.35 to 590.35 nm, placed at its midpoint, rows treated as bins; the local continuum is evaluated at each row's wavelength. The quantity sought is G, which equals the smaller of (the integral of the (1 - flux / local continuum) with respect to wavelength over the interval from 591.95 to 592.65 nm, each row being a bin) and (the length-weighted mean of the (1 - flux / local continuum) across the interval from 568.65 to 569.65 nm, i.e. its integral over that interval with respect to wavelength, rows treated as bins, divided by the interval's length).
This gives -0.054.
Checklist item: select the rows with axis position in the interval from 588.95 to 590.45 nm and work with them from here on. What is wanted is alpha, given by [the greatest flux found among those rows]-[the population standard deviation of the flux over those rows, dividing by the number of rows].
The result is 15.2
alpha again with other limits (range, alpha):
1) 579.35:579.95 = 14.9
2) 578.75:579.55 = 15.2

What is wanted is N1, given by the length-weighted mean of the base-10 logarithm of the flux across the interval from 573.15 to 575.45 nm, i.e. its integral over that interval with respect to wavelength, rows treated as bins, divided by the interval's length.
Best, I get 1.19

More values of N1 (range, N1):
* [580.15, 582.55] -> 1.20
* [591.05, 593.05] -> 1.17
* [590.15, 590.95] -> 1.20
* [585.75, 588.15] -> 1.17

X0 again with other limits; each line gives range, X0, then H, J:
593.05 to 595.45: 7.8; 13.98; 14.8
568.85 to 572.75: 8.0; 13.21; 14.6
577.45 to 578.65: 8.4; 14.58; 15.6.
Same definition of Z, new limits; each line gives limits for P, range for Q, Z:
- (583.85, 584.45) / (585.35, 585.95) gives 1.0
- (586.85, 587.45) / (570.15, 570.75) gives 0.9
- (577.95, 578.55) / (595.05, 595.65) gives 0.8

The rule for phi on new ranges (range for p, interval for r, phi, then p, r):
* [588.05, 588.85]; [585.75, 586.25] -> 1.8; -0.004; -0.007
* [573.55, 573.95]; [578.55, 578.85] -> -0.8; 0.012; -0.009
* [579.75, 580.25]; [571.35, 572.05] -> 0.6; -0.009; -0.005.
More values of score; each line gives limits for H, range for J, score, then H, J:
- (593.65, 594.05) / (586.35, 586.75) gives 0.5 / 15.5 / 15.0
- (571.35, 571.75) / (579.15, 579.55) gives 0.5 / 15.5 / 15.0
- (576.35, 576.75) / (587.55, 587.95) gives -0.2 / 14.7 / 15.0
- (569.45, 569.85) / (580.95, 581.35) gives -2.0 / 14.4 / 16.4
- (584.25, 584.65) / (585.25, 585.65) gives 1.4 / 15.1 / 13.8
